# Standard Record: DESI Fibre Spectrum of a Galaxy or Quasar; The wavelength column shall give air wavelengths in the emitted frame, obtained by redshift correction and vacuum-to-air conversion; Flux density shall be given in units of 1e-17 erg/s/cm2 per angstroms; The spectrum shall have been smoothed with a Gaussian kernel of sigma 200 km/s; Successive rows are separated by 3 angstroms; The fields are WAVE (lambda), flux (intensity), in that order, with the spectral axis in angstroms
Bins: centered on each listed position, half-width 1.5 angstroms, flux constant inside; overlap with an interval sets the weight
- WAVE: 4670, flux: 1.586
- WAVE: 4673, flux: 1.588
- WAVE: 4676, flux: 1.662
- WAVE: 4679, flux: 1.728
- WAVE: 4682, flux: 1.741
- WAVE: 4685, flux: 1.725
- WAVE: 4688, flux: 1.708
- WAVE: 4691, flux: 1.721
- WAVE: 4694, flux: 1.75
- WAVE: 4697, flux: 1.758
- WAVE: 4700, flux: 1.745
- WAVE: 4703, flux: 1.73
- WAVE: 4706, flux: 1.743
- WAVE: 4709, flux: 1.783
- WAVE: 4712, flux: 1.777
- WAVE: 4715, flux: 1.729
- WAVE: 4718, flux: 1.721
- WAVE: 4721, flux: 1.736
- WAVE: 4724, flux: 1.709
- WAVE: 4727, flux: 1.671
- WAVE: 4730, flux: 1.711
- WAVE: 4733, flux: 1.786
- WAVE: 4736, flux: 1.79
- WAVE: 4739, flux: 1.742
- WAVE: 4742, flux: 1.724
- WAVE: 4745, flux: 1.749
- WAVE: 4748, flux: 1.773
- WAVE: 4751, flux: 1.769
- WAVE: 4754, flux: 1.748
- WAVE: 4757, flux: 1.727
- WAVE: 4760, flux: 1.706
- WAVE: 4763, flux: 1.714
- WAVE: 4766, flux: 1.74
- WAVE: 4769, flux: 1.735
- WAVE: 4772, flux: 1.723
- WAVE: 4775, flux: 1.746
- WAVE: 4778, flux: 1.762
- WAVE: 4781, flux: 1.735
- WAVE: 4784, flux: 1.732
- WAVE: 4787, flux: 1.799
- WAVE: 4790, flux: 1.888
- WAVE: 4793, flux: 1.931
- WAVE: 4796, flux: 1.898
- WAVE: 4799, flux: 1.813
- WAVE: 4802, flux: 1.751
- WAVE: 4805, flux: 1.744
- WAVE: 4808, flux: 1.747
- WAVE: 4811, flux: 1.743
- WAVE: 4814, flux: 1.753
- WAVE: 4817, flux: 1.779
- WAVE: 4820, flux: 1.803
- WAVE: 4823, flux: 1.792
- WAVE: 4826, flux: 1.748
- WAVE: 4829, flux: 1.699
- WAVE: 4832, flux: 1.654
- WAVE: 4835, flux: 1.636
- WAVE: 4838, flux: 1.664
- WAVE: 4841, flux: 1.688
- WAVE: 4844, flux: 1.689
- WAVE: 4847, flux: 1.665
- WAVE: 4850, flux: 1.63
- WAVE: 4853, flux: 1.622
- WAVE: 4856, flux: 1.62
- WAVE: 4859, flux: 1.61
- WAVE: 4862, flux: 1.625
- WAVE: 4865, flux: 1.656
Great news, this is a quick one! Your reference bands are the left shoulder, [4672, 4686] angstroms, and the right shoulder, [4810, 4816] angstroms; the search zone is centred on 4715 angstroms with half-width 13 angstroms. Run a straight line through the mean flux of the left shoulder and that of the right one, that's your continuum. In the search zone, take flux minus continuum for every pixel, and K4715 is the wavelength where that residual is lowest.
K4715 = 4727 angstroms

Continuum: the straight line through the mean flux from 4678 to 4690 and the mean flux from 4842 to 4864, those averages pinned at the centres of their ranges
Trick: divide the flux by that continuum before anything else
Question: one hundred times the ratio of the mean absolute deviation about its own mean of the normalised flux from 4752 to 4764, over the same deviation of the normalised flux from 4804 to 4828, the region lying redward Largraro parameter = 53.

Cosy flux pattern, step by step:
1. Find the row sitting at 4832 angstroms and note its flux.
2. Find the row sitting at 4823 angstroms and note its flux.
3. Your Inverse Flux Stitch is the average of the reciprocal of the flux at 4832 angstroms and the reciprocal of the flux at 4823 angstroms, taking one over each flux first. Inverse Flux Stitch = 0.581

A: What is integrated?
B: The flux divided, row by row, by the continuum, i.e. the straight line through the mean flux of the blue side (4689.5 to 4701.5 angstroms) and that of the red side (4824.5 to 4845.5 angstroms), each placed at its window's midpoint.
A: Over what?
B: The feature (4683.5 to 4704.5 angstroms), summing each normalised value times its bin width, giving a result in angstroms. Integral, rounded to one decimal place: 20.9 angstroms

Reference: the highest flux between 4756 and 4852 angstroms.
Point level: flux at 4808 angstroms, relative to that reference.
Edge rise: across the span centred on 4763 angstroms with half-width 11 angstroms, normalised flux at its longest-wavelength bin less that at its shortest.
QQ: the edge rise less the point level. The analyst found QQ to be -0.92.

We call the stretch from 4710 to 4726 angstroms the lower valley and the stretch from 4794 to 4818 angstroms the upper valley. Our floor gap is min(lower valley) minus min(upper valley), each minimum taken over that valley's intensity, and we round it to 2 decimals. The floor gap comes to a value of -0.03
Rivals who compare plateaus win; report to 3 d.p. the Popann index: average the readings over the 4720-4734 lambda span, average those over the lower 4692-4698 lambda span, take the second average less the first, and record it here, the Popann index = 0.031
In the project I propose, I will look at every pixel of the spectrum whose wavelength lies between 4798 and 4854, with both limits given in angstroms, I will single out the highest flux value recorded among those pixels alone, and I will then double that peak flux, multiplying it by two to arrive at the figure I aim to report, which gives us 3.63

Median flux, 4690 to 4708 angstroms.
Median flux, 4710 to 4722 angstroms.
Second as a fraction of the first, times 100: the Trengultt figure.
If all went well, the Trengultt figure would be 99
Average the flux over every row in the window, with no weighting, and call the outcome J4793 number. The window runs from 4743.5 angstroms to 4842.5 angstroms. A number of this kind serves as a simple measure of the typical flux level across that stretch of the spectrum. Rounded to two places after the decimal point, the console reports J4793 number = 1.75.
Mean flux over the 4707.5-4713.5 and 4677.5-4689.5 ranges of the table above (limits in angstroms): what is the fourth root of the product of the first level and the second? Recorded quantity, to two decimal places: 1.32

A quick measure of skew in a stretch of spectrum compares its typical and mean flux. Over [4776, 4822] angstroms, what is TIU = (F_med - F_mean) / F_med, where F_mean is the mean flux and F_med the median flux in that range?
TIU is -0.017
